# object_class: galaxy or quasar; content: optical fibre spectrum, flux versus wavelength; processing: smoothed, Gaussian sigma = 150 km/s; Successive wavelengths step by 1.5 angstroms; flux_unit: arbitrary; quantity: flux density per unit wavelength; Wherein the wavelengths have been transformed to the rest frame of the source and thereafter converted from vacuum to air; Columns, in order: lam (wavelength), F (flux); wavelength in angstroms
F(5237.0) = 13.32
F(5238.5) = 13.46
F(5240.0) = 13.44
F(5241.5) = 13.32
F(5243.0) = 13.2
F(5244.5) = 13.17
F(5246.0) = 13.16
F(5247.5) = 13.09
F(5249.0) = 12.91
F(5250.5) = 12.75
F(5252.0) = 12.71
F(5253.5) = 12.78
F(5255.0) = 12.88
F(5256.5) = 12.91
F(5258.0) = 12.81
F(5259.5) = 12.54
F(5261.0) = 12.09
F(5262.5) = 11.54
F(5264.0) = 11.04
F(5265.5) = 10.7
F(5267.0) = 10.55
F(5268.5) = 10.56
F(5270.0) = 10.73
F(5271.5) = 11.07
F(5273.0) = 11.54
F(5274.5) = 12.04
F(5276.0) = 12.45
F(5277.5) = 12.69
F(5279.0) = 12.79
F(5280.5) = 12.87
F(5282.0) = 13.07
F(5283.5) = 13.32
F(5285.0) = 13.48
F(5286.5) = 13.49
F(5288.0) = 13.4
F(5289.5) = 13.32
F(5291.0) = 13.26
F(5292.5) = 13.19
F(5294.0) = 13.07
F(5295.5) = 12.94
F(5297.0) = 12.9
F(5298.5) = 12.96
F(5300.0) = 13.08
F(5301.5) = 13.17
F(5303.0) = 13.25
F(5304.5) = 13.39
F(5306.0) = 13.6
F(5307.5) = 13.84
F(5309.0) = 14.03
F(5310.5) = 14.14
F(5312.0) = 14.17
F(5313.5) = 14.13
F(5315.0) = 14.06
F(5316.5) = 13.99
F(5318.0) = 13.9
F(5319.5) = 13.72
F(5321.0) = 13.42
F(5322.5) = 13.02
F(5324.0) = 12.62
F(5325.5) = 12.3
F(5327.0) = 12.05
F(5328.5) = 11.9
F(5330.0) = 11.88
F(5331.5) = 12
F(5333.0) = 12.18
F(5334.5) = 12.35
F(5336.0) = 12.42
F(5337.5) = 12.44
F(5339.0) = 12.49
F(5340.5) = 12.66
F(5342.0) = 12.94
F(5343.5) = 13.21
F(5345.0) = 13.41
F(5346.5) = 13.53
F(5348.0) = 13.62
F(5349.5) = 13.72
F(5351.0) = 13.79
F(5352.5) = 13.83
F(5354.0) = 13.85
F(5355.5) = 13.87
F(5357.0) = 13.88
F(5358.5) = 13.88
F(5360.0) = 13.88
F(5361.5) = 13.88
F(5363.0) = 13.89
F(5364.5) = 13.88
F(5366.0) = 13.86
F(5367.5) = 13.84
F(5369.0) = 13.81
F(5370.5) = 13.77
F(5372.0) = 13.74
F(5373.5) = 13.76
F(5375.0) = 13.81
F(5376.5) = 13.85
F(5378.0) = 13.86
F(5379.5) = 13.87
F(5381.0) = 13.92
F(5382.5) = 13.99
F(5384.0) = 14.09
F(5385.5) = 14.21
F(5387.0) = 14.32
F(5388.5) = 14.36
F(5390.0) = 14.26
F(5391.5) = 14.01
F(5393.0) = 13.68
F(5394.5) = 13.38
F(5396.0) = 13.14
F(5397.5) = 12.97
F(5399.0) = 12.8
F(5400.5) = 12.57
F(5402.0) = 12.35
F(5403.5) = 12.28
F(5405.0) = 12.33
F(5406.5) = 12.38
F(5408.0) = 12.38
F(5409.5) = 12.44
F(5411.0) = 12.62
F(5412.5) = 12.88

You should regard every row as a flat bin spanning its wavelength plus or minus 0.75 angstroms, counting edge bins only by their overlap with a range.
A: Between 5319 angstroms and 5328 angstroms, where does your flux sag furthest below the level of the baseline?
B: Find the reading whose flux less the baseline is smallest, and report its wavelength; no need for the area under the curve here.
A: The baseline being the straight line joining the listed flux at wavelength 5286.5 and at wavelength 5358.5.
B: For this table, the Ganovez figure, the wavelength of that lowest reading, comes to 5327.0 angstroms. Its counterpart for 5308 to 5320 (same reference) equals 5319.5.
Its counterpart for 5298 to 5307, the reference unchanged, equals 5298.5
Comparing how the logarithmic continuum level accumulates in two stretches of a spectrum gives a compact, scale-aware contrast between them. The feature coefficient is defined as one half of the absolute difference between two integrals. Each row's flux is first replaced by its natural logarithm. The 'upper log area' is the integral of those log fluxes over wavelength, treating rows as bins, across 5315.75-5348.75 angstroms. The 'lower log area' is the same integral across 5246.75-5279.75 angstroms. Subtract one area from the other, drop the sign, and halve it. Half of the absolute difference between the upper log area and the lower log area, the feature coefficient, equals 1.0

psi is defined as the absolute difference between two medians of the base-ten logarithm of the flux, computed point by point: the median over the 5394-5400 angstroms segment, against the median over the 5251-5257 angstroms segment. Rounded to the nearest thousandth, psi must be 0.008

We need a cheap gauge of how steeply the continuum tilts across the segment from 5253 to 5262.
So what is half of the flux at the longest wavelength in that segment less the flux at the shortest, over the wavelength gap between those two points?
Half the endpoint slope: -0.046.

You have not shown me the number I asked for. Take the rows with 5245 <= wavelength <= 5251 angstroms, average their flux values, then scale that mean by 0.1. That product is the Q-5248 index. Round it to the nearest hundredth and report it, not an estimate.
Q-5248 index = 1.30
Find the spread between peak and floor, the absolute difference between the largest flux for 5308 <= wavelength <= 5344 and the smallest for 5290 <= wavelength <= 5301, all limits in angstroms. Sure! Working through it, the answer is 1.3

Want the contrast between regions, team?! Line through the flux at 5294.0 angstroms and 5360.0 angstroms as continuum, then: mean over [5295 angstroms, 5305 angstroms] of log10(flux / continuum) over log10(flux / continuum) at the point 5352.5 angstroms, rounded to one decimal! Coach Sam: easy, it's -1.2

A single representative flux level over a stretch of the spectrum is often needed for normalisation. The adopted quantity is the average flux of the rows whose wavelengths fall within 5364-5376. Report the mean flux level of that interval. 13.8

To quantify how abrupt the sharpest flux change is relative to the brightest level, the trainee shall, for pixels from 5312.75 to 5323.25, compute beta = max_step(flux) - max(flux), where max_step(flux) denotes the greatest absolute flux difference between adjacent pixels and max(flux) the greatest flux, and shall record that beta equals -13.7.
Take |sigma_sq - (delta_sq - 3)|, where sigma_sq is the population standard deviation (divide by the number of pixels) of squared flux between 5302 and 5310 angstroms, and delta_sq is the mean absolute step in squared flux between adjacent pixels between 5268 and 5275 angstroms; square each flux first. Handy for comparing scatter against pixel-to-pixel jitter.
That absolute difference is 2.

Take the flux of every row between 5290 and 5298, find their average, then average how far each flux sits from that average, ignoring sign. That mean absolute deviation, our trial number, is 0.12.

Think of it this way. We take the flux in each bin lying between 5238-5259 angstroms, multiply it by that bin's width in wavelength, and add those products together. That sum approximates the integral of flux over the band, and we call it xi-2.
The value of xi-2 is 274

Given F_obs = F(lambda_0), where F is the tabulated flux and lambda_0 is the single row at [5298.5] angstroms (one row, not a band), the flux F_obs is 12.96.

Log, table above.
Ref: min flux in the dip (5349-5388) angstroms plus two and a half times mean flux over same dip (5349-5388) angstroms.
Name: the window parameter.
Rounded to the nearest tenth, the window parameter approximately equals 48.4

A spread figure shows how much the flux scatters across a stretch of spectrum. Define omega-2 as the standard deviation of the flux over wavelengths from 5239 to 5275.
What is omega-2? 1.0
